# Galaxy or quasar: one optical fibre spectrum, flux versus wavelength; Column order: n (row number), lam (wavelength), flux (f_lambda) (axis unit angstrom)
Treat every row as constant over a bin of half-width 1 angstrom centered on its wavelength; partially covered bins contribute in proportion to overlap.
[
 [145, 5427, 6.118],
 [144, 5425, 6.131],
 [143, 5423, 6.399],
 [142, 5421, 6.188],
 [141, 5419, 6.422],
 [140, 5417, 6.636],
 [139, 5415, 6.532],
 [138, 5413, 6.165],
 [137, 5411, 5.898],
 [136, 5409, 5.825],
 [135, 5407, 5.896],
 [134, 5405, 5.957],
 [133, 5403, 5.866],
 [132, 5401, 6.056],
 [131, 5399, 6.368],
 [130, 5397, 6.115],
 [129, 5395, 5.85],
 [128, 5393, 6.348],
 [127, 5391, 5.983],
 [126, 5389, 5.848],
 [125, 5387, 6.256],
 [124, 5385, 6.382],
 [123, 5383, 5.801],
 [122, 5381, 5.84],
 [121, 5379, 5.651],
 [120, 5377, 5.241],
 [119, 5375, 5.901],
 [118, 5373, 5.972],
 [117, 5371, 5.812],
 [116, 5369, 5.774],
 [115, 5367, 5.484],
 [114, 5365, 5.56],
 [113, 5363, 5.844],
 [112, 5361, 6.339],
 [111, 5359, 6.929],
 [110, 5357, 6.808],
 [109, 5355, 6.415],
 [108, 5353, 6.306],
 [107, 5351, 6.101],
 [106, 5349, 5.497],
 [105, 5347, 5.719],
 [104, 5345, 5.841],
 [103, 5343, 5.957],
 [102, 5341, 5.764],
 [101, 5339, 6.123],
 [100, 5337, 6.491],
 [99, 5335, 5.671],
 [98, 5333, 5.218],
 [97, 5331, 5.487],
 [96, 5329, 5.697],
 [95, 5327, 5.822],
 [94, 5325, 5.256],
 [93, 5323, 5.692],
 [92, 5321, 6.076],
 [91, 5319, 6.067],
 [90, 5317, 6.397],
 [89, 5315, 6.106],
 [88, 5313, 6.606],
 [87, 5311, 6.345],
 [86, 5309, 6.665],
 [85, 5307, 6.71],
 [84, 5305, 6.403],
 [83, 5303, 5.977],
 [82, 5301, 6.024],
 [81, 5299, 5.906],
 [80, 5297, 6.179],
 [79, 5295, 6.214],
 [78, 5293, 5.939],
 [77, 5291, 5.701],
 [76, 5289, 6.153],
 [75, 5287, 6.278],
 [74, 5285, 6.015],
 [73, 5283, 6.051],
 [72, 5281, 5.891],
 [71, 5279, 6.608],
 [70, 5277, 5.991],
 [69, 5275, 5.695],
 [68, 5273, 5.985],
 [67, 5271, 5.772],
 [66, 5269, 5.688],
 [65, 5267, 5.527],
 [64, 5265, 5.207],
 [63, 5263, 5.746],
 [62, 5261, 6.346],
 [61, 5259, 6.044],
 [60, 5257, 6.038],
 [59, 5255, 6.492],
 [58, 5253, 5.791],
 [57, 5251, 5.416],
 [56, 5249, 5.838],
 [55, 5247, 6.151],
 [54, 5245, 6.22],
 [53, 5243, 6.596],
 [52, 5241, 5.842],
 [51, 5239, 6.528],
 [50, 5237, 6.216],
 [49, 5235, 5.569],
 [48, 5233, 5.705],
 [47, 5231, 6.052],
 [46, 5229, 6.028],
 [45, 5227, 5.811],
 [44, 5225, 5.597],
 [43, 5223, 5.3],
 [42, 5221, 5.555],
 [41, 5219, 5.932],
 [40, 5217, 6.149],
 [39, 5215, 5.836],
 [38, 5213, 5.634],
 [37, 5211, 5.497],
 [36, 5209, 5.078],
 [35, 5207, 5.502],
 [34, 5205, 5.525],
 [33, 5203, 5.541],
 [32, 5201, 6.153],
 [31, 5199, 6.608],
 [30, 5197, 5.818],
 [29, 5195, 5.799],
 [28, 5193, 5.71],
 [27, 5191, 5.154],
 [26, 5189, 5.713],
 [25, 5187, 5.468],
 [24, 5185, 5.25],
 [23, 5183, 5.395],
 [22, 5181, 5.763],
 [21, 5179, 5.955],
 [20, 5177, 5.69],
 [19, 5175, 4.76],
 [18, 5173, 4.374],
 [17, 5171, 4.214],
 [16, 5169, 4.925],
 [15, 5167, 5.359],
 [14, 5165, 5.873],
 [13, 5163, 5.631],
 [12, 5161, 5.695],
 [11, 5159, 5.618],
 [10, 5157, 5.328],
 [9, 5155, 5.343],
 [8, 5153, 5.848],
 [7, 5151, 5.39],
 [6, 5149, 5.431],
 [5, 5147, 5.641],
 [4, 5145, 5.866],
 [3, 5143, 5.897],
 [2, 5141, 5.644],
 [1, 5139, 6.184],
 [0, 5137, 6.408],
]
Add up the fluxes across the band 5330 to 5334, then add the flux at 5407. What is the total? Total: 17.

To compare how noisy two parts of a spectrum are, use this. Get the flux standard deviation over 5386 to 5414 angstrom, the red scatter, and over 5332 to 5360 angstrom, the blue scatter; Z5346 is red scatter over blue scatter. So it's 0.39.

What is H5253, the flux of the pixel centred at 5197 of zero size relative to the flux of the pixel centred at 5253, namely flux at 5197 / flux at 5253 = 1.00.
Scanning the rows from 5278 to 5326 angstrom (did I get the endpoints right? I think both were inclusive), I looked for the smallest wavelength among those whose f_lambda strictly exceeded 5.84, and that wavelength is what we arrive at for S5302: 5279 angstrom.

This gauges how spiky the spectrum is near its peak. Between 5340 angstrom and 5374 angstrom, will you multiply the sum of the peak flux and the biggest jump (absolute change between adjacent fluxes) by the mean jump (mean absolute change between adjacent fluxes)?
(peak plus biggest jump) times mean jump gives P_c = 1.89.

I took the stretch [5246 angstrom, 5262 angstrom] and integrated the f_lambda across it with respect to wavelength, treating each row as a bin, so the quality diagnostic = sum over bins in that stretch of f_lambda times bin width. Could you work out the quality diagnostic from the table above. 96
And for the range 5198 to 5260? 364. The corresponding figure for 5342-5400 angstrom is 348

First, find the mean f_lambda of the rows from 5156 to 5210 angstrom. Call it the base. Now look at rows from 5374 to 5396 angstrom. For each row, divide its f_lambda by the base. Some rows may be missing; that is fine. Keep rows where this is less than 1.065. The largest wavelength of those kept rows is 5383 angstrom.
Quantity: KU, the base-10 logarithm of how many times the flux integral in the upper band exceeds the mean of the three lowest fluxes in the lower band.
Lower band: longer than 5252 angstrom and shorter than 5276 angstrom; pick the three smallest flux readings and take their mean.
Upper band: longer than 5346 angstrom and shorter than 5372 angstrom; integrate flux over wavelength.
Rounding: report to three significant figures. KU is 1.46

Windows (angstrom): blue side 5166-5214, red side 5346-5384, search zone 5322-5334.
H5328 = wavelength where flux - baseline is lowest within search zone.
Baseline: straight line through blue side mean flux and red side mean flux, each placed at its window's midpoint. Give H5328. 5333 angstrom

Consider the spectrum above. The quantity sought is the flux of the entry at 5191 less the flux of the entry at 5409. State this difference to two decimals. -0.67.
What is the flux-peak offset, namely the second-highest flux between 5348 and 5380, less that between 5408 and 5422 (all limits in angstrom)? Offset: 0.28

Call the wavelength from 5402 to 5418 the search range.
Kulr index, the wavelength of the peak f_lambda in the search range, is 5417 angstrom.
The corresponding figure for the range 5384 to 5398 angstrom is 5385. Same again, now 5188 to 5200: 5199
